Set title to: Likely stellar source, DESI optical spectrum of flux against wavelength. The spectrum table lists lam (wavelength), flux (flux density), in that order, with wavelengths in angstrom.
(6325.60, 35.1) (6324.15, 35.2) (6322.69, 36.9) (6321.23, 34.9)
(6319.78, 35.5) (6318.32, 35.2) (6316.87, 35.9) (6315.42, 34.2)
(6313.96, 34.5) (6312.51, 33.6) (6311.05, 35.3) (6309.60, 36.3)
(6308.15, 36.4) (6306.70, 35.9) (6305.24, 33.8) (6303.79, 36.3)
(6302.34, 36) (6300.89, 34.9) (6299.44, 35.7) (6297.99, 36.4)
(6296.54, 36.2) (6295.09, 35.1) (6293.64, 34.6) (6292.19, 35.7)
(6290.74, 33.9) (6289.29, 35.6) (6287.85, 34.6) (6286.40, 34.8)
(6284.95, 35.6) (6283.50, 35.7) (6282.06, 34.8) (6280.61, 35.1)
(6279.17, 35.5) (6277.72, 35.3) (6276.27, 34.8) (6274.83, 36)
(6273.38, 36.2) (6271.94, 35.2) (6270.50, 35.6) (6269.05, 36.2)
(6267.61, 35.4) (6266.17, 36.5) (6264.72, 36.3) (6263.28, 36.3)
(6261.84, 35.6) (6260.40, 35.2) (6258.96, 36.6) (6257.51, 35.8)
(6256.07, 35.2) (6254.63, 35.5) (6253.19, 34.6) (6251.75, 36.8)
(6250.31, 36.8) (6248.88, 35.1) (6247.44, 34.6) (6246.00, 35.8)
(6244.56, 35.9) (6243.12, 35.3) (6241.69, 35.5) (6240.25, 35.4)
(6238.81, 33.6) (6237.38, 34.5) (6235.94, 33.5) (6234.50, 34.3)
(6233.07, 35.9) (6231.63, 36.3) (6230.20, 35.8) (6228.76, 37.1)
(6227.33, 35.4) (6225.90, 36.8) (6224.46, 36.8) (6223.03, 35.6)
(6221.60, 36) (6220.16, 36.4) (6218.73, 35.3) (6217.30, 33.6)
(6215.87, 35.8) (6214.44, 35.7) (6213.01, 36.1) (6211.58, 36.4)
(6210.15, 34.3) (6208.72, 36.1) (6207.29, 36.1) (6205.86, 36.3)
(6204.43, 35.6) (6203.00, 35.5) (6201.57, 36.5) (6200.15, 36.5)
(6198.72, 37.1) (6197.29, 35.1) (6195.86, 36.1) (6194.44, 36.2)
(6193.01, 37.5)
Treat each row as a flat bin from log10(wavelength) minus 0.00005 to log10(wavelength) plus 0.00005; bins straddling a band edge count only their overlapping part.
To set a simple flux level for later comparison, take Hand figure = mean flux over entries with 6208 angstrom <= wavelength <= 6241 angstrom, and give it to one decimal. 35.5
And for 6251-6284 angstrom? 35.7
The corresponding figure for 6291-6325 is 35.4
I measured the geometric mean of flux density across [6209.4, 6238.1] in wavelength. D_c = 35.57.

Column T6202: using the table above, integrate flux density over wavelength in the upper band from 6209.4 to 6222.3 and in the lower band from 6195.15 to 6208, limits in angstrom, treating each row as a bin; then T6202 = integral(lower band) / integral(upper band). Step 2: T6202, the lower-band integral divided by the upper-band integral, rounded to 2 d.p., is 1.01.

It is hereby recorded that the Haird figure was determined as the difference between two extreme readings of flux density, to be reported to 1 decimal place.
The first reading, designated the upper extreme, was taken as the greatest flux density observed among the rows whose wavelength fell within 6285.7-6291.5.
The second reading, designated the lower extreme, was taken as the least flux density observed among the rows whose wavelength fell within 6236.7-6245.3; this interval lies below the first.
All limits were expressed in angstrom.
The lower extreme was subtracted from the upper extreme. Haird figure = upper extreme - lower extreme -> 2.0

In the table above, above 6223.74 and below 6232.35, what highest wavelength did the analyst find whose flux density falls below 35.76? 6227.33 angstrom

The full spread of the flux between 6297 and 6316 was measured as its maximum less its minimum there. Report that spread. 2.8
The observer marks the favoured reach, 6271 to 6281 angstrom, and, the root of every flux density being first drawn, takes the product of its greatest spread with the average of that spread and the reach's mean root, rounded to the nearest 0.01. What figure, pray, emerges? 0.36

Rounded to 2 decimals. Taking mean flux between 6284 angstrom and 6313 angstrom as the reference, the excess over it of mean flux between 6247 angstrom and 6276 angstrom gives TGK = 0.44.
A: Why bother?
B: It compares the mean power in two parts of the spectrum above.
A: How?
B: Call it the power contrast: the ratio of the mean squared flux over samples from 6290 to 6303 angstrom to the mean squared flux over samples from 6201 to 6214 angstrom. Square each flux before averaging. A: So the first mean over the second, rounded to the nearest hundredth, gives 0.97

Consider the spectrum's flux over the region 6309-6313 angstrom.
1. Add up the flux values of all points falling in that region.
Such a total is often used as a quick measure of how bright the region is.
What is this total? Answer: 105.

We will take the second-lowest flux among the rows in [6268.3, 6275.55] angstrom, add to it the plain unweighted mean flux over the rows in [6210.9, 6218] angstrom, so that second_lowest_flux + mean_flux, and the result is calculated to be 71.1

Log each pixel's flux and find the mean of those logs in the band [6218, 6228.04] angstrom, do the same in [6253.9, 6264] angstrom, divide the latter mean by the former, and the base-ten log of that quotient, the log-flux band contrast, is -0.0010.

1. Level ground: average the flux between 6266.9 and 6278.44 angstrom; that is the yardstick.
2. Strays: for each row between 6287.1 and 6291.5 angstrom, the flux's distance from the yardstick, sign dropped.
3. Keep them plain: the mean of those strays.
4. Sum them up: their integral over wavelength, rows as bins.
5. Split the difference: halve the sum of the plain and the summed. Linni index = 2.4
